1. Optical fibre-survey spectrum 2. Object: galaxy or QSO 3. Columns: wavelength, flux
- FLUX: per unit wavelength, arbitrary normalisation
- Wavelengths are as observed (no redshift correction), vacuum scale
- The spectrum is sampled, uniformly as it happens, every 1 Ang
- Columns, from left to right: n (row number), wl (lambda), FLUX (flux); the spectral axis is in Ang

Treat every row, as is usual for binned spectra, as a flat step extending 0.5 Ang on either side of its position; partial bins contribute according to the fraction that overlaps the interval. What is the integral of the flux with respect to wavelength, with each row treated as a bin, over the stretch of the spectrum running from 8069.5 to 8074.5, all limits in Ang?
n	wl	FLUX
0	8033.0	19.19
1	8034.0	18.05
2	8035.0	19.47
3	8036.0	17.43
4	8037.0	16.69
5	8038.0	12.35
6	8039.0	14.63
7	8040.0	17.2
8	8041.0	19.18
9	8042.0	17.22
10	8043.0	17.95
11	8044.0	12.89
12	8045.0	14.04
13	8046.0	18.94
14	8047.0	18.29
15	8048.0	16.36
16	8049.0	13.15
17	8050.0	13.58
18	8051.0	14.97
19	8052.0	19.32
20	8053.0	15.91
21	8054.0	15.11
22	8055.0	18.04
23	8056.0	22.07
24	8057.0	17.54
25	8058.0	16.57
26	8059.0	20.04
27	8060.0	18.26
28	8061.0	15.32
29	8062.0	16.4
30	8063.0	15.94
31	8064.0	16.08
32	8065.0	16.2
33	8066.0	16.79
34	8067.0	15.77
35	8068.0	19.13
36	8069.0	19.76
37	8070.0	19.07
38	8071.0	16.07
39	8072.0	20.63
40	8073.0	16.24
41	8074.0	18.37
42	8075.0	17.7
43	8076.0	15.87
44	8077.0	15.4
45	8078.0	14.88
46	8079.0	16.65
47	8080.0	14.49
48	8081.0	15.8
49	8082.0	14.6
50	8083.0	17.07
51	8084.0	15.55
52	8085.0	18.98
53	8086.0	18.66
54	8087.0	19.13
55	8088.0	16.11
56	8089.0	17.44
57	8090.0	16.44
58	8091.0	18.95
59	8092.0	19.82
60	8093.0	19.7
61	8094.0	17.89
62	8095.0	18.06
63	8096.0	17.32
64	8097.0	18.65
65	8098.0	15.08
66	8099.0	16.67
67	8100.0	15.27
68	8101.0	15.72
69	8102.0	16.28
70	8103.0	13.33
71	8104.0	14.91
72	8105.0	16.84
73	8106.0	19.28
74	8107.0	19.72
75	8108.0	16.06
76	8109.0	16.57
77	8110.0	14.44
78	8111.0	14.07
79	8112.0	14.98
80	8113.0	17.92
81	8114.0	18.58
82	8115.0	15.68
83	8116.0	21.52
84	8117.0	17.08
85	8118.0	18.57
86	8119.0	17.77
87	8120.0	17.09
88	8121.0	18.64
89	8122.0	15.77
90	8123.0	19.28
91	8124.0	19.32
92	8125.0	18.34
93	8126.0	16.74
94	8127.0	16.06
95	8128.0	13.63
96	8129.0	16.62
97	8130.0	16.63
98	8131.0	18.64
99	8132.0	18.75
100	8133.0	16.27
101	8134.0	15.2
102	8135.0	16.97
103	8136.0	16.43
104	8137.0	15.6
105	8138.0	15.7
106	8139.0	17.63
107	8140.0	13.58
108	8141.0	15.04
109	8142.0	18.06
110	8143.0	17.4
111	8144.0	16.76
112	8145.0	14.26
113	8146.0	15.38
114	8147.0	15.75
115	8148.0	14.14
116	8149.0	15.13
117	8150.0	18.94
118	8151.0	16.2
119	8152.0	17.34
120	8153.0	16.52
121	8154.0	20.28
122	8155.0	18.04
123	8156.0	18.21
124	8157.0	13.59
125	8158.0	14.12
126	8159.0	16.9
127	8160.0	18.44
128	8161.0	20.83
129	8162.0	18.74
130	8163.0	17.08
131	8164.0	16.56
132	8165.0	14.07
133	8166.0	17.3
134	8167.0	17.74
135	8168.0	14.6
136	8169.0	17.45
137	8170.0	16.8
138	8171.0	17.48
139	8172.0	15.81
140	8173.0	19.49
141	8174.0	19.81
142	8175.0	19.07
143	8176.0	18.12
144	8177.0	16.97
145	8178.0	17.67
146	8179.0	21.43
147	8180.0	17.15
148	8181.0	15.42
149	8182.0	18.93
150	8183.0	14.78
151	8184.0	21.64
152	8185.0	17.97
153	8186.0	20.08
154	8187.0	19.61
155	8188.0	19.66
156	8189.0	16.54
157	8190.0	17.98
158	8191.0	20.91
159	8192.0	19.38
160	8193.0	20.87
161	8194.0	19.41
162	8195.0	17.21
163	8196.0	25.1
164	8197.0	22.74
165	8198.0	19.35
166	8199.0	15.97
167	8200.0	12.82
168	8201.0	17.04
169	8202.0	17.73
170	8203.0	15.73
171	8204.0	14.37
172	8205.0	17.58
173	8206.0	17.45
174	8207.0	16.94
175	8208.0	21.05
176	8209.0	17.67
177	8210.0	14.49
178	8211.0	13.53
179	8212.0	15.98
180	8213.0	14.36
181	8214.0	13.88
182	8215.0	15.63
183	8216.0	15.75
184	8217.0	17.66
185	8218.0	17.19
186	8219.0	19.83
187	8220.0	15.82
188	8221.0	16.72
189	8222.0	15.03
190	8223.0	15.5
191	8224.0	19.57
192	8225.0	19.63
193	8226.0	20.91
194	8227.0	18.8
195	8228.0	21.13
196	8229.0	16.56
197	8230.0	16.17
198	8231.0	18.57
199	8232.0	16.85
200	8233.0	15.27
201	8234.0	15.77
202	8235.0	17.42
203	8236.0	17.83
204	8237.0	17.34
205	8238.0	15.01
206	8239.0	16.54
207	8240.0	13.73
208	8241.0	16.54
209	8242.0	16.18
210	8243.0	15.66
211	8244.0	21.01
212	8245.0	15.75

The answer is 90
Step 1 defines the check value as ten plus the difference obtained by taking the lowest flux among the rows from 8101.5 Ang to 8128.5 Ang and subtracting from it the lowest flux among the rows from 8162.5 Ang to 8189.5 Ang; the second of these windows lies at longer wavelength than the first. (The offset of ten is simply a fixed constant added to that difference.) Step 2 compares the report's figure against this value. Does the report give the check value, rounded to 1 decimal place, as 9.3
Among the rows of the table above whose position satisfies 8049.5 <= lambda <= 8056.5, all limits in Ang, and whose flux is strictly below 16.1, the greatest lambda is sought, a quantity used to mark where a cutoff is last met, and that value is 8054.0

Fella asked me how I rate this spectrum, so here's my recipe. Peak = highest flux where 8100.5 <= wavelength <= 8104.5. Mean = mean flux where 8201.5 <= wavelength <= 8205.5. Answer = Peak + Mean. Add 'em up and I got 32.6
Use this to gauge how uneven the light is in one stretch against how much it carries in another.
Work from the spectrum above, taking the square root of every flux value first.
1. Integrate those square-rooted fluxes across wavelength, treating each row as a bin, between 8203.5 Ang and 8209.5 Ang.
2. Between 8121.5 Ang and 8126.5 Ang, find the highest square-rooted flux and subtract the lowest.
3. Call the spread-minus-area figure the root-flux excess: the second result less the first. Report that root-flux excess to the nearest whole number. -25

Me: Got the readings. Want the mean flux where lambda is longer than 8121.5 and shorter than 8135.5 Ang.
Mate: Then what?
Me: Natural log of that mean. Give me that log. 2.83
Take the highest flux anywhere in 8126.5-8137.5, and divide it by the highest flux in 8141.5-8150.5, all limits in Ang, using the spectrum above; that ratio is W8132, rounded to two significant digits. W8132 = 0.99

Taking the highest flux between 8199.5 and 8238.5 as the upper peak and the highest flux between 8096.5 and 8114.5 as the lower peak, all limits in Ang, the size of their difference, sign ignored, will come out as 1.4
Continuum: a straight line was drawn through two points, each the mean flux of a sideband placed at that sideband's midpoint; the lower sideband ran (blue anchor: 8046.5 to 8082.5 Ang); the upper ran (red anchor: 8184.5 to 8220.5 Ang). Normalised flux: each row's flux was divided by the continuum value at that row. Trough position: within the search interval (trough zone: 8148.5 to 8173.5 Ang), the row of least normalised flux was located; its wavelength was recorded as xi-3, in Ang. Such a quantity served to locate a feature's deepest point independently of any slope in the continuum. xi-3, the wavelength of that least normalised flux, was 8157.0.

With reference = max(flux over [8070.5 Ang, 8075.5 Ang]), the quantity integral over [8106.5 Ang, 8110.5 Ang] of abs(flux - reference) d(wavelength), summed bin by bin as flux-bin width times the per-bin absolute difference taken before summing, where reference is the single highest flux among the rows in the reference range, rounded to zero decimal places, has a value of 16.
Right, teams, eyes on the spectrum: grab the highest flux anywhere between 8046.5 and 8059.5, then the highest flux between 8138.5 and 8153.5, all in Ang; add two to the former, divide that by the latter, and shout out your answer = 1.27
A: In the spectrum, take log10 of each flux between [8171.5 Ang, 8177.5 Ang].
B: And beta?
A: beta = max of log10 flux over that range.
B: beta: 1.30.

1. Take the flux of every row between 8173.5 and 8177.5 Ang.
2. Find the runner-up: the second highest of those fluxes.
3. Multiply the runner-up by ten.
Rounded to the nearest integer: 191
